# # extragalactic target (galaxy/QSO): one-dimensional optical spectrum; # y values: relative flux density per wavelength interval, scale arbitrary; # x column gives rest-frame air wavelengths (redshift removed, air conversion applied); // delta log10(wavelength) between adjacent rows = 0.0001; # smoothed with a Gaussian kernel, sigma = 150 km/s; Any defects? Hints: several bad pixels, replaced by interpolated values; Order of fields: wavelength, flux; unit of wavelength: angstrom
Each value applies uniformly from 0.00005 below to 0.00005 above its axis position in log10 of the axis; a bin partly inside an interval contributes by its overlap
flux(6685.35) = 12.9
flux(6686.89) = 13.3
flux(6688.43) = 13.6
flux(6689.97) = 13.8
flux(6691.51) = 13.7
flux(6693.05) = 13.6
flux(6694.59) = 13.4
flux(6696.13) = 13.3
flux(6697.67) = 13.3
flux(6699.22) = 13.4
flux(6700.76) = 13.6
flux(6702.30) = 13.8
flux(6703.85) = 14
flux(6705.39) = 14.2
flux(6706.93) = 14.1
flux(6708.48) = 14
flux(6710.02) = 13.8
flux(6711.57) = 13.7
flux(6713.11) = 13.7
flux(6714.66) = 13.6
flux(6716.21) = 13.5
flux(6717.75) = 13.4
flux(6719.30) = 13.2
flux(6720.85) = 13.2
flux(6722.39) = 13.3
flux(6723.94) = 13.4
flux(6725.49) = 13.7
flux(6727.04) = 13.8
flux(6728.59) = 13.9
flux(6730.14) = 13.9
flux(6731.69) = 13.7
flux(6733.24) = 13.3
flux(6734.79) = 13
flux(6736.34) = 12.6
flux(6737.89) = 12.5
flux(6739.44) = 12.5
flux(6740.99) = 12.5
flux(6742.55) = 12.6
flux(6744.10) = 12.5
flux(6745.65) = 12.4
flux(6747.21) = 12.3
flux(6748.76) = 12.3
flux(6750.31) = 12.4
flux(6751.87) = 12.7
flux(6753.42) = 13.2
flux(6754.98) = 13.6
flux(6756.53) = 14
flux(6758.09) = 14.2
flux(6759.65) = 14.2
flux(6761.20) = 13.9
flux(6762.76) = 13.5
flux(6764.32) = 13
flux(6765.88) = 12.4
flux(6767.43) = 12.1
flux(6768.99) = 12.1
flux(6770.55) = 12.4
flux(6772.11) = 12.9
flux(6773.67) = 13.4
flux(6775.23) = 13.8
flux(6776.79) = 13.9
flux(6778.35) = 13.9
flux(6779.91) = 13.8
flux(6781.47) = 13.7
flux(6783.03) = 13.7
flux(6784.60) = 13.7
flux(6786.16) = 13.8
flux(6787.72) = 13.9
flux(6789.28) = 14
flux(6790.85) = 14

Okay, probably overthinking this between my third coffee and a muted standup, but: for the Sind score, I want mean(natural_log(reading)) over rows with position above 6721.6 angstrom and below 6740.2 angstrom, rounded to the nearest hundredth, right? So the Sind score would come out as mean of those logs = 2.59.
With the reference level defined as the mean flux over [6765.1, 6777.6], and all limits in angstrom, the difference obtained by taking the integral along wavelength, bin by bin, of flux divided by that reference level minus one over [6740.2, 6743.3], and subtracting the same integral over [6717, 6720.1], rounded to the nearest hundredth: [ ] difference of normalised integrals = -0.18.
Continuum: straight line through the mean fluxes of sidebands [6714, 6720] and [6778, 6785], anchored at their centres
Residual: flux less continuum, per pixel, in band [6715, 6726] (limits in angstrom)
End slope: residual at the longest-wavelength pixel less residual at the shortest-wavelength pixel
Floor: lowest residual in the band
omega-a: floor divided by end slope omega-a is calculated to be -1.6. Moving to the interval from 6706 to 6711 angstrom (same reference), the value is -1.3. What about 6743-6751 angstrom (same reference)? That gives 9.8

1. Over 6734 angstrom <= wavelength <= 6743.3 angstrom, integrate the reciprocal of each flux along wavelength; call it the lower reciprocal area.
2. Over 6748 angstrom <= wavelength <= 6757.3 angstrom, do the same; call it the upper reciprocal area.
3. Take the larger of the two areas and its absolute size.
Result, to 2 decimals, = 0.74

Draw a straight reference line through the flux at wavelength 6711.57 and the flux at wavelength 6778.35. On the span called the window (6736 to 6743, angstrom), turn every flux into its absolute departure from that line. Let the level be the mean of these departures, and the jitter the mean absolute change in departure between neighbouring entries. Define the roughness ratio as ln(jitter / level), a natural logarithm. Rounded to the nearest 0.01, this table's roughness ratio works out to -3.17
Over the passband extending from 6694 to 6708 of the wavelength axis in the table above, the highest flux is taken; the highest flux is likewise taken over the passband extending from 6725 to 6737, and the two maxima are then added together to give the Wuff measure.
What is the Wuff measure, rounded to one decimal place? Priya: 28.1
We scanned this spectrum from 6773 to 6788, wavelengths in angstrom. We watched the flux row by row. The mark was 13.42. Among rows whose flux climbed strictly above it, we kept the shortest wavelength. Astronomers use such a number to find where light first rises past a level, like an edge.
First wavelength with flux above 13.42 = 6775.23 angstrom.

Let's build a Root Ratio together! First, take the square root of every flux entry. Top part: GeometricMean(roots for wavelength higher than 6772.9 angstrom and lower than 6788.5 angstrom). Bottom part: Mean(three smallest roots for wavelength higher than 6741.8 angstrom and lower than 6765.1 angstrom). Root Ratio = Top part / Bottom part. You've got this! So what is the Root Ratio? 1.06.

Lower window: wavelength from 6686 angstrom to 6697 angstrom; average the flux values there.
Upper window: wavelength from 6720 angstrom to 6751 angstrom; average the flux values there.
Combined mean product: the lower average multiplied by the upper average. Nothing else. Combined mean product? 176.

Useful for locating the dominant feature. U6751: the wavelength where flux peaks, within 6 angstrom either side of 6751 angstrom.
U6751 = 6756.53 angstrom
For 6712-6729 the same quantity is 6728.59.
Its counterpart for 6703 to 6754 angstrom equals 6705.39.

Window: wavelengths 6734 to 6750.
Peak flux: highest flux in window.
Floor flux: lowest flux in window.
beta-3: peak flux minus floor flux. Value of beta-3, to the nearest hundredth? 0.70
